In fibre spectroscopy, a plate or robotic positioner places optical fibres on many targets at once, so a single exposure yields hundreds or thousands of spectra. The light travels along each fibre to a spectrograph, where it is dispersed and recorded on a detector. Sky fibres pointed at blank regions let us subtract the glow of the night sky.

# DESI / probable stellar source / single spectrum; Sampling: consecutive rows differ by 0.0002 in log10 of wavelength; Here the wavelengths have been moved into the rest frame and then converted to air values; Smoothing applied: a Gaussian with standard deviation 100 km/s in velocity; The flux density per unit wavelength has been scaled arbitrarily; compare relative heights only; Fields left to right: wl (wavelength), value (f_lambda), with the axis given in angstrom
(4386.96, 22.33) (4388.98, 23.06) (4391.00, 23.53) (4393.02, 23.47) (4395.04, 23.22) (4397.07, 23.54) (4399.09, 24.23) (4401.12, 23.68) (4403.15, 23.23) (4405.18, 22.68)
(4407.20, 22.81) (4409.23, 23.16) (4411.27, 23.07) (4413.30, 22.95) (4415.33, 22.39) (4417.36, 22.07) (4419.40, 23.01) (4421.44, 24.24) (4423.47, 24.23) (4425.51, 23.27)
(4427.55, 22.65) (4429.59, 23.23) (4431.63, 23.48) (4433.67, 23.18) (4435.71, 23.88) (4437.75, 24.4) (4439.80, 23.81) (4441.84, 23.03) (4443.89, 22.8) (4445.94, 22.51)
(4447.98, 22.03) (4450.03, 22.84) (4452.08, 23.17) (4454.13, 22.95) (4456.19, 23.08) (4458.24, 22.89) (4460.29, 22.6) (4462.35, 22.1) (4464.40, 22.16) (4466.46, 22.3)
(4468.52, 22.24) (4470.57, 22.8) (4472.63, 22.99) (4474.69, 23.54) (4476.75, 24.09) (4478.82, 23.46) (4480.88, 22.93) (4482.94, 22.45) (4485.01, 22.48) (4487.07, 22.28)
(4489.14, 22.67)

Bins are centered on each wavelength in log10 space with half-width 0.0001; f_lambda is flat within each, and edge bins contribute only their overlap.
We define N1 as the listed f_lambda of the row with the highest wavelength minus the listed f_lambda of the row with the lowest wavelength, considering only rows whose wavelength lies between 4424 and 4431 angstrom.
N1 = -0.04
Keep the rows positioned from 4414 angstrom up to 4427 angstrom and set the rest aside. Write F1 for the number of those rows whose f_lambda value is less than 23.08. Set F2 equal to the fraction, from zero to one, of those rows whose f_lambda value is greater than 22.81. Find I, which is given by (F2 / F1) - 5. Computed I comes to -4.78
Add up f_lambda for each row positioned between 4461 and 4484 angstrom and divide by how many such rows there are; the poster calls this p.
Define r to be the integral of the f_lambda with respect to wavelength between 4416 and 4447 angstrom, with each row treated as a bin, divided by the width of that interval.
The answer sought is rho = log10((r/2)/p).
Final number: -0.292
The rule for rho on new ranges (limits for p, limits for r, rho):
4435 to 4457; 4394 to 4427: -0.299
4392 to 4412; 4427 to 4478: -0.307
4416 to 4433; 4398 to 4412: -0.301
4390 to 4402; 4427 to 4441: -0.302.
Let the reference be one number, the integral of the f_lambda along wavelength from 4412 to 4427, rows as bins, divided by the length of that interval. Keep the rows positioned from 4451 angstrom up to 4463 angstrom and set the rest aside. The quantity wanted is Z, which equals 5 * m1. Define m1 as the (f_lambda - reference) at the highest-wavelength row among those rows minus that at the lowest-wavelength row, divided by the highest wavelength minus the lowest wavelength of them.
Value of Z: -0.521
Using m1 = -0.104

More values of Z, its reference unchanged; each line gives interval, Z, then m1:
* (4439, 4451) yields -0.474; -0.095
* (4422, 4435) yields -0.515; -0.103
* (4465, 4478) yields 0.870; 0.174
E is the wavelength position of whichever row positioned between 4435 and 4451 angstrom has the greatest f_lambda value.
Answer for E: 4437.75 angstrom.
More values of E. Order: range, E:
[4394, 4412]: 4399.09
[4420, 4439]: 4437.75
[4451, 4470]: 4452.08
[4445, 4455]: 4452.08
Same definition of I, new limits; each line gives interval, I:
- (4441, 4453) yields -4.90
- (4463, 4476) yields -4.93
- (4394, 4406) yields -4.17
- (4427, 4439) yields -4.17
